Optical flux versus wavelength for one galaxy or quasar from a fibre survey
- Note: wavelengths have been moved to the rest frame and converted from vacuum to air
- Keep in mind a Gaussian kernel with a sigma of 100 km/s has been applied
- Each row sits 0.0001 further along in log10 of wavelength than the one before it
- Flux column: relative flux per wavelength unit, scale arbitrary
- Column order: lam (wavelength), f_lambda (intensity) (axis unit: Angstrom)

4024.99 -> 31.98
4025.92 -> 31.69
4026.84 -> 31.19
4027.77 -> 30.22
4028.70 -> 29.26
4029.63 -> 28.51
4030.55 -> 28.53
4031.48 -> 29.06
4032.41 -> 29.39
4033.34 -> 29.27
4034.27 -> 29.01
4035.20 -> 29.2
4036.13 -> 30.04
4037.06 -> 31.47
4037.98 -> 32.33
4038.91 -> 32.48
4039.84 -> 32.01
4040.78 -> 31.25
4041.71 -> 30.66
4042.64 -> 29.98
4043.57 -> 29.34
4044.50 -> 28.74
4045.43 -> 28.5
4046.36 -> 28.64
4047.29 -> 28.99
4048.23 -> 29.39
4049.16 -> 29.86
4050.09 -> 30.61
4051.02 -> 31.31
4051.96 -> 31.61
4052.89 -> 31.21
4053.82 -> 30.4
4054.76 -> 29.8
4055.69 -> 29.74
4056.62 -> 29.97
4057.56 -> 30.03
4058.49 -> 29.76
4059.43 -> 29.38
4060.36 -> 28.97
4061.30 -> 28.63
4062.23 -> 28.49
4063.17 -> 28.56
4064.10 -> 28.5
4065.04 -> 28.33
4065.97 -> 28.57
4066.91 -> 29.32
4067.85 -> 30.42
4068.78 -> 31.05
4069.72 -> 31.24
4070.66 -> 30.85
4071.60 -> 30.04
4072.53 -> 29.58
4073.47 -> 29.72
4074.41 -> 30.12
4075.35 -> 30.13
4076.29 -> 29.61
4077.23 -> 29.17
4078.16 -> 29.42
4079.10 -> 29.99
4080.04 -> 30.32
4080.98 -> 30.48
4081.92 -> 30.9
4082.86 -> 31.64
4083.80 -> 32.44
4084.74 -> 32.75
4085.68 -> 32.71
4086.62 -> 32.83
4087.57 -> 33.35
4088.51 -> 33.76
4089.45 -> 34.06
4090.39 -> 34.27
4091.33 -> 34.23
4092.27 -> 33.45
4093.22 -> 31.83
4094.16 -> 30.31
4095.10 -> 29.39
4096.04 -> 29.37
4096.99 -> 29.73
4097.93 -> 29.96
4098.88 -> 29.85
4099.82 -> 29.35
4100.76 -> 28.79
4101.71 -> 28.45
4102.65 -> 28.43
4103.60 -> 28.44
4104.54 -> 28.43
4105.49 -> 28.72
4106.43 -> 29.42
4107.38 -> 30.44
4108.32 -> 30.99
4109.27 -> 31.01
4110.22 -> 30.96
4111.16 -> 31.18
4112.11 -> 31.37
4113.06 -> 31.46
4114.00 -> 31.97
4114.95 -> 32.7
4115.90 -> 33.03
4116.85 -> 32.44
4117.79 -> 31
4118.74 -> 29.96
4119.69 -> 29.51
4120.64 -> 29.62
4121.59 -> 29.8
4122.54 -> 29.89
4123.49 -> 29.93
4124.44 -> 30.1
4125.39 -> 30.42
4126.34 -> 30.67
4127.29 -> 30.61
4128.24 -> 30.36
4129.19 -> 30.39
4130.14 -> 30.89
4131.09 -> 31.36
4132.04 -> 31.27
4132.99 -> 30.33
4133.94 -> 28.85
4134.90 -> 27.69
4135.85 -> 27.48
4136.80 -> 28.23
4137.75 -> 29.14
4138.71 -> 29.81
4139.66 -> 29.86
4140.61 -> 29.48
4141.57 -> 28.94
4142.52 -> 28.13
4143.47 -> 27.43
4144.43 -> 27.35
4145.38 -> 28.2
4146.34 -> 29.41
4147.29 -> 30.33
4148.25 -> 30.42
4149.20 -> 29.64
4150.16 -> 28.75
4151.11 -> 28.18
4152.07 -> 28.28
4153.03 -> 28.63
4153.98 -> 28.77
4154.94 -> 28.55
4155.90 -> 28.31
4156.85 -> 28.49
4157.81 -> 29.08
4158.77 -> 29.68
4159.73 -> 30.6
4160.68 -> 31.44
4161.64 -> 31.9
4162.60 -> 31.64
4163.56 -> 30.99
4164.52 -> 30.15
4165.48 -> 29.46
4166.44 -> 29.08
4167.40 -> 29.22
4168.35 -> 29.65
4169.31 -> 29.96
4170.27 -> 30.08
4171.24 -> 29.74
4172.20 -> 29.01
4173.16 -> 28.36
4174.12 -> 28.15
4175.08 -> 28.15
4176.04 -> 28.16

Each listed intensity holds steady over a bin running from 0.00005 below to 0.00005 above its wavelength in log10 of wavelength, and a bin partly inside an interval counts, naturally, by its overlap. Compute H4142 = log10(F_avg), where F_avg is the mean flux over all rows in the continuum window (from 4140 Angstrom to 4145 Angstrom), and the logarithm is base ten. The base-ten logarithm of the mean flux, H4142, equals 1.45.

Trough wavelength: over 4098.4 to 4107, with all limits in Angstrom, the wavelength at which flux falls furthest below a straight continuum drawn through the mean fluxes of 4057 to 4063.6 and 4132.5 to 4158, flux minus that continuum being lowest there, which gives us 4102.65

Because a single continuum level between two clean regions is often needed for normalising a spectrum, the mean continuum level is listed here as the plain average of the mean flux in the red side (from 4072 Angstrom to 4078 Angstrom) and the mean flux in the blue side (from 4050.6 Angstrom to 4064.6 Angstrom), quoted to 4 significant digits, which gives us 29.74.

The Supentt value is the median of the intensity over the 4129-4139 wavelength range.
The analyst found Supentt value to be 29.8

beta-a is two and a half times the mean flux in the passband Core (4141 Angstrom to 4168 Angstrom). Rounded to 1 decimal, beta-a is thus 73.3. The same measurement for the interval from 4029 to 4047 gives 74.8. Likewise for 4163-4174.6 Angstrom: 73.7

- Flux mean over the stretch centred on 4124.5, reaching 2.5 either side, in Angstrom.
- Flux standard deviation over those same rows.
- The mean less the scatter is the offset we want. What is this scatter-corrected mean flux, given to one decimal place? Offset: 29.9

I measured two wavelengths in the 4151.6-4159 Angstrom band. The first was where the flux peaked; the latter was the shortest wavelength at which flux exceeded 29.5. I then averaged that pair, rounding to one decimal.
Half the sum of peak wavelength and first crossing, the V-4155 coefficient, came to 4158.8 Angstrom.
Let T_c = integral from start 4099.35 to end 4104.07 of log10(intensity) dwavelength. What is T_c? 6.88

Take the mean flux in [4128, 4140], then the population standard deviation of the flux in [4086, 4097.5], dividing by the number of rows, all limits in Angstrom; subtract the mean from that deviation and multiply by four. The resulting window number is -111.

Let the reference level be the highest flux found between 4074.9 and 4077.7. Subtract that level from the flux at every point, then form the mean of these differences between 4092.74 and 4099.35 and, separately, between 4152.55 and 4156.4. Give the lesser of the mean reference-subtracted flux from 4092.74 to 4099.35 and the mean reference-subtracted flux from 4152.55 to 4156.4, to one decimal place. -1.6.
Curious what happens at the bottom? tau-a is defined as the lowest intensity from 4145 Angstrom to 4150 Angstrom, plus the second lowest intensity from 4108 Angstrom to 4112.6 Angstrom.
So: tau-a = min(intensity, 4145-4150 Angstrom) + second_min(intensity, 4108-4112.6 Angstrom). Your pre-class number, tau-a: 59.2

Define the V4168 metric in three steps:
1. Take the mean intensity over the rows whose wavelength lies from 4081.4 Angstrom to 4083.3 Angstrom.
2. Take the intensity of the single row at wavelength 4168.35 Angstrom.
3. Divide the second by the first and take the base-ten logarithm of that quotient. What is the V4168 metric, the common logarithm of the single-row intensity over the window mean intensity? -0.023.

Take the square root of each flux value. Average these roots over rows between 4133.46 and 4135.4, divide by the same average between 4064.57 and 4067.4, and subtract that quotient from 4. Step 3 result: 3.01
